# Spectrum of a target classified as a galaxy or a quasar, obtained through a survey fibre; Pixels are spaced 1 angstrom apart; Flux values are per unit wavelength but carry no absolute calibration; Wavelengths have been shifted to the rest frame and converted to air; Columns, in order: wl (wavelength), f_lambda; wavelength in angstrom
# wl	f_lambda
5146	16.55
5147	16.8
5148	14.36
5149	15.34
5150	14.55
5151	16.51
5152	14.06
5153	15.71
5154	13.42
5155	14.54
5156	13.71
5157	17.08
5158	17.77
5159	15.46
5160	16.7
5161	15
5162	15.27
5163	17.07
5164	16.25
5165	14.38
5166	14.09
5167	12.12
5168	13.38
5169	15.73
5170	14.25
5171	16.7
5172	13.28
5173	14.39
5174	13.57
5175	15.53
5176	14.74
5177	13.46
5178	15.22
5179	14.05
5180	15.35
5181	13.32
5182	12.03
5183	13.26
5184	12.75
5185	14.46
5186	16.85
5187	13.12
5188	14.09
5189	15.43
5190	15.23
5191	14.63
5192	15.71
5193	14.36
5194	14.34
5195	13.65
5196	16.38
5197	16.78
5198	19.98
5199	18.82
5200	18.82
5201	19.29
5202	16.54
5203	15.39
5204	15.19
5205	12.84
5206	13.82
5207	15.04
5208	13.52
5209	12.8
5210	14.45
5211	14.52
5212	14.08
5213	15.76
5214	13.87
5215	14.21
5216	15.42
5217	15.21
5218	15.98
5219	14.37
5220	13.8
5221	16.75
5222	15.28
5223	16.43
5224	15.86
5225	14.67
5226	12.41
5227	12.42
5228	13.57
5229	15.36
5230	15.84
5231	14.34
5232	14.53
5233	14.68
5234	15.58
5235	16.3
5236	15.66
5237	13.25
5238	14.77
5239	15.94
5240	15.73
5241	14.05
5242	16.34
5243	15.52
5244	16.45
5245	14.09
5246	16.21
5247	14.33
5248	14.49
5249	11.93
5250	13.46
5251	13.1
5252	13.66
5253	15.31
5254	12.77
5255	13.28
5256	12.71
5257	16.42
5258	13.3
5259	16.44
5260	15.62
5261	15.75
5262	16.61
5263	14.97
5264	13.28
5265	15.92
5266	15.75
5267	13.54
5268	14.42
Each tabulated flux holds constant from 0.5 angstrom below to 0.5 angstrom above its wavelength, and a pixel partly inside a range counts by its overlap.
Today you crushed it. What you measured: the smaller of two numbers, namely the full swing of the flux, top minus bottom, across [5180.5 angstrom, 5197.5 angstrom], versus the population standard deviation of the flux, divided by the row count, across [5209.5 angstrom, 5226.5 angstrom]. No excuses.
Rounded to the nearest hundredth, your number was 1.07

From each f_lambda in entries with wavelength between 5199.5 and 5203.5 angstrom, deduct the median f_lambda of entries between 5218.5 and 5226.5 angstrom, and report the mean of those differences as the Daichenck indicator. 2.5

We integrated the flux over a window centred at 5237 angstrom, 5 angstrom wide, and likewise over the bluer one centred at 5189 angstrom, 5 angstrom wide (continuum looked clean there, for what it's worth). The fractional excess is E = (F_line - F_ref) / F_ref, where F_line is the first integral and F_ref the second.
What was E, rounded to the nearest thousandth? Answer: 0.047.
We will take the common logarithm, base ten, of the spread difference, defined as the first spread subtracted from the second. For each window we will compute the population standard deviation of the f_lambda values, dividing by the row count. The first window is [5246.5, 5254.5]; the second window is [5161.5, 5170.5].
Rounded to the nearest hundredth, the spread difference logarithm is -0.36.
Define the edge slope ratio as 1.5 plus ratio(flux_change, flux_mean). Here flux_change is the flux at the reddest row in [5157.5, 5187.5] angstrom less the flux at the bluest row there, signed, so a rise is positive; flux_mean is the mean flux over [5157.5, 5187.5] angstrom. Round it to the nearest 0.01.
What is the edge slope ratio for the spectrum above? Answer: 1.18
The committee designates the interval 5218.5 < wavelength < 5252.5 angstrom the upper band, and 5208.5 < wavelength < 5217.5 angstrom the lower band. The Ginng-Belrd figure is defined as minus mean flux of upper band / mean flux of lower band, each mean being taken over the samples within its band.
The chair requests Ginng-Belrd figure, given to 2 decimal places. -1.02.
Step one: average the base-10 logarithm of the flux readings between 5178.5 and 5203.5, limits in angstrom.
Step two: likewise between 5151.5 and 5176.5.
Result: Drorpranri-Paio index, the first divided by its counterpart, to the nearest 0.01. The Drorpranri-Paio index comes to 1.01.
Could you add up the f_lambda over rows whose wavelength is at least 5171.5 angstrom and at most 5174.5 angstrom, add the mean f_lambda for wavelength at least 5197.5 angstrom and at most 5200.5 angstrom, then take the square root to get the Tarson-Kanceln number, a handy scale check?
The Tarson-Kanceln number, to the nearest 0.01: 7.77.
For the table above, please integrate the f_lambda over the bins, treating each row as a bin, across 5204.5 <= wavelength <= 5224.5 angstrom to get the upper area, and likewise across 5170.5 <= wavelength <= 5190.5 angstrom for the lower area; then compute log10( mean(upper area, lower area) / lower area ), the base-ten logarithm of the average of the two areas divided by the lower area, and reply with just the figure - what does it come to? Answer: 0.0054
